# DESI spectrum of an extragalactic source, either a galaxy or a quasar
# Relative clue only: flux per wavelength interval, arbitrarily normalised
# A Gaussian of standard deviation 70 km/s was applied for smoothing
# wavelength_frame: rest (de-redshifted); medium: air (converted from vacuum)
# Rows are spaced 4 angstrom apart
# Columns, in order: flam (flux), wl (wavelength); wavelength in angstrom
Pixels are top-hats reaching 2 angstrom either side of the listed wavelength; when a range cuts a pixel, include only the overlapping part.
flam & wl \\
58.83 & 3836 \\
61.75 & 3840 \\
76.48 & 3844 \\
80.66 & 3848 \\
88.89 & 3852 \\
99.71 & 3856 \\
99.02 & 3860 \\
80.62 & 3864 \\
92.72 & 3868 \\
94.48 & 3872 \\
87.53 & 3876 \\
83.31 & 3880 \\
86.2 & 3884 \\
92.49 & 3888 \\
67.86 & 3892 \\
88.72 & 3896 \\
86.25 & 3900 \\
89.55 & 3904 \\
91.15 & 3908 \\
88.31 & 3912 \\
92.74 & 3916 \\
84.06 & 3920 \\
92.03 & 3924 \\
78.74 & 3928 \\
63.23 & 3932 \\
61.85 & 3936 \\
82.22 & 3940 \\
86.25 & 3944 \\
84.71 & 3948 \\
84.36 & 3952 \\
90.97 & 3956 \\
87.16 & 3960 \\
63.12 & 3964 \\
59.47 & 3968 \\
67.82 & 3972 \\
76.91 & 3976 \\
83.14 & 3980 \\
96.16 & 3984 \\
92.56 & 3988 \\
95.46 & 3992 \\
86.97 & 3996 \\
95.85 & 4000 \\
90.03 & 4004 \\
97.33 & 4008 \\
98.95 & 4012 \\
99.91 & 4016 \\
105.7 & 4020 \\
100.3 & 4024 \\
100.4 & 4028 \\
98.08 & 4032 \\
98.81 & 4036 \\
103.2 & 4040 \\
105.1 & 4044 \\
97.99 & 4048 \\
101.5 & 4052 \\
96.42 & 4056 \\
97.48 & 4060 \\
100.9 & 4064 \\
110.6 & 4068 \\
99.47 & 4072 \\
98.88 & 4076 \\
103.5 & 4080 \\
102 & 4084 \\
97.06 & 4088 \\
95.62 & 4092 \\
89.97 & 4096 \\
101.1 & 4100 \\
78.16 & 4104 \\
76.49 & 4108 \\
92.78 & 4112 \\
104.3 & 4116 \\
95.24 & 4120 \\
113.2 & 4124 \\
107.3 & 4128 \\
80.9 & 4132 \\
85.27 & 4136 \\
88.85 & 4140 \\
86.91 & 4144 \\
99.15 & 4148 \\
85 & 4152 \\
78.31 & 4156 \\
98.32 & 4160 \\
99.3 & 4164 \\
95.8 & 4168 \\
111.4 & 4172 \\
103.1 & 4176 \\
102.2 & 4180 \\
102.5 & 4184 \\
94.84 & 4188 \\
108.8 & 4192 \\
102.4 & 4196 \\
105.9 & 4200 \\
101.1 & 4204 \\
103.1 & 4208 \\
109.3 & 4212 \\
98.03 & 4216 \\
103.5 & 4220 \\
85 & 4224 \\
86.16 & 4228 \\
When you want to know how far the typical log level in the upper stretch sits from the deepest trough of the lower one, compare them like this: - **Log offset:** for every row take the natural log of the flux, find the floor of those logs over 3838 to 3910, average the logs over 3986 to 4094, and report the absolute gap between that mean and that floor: 0.47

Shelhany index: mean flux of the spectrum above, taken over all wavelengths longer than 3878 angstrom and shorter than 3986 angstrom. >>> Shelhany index 82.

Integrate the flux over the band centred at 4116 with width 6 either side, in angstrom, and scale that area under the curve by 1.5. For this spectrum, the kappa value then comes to 1754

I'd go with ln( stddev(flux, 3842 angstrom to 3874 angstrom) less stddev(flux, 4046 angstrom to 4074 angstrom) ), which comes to 1.4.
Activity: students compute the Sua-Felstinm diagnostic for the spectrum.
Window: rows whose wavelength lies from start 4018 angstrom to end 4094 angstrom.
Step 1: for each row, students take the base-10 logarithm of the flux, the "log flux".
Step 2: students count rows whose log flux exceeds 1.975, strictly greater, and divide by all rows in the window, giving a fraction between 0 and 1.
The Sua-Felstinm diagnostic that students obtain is 1.0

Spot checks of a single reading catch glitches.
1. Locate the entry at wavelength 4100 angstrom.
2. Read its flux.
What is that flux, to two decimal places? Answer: 101.10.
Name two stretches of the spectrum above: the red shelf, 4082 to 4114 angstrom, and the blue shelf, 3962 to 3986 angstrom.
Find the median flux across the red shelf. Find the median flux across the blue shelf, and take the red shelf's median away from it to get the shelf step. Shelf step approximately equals -22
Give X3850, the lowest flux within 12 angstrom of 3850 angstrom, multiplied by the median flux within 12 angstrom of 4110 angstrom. 5805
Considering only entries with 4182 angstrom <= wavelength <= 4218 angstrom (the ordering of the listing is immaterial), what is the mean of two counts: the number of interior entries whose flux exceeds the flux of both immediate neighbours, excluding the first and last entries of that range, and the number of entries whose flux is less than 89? 1.5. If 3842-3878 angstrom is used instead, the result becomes 3.5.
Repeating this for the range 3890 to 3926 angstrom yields 4.0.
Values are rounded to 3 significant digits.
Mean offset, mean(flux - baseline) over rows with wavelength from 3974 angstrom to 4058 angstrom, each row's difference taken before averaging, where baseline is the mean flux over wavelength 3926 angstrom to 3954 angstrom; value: 18.9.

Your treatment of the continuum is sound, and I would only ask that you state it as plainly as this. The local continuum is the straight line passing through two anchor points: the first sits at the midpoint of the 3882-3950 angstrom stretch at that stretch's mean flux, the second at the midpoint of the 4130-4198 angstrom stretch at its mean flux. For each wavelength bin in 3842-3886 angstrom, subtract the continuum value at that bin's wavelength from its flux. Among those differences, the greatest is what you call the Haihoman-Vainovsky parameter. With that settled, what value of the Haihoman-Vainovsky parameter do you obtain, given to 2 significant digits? 19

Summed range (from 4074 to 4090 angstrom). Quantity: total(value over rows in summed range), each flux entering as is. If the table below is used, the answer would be 401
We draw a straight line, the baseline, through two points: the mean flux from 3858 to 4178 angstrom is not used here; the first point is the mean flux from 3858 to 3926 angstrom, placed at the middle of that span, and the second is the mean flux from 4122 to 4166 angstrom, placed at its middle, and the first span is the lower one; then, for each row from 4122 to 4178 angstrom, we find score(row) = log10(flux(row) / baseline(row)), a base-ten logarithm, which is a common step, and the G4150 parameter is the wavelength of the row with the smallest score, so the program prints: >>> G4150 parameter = 4156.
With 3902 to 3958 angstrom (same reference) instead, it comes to 3936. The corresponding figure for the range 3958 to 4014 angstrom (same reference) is 3968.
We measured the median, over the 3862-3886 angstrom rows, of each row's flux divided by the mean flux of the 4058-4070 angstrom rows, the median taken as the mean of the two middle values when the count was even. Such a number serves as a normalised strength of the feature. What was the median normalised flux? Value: 0.84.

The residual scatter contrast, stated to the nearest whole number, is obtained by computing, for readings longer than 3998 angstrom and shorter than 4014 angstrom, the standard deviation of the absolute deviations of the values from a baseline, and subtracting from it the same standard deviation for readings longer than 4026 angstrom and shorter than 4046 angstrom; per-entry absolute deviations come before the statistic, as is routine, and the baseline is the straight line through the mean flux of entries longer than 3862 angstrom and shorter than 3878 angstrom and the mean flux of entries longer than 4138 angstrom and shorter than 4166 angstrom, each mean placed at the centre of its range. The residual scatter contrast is 1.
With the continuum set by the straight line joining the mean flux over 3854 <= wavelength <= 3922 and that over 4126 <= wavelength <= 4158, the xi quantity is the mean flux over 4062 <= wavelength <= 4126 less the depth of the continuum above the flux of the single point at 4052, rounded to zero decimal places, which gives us 110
